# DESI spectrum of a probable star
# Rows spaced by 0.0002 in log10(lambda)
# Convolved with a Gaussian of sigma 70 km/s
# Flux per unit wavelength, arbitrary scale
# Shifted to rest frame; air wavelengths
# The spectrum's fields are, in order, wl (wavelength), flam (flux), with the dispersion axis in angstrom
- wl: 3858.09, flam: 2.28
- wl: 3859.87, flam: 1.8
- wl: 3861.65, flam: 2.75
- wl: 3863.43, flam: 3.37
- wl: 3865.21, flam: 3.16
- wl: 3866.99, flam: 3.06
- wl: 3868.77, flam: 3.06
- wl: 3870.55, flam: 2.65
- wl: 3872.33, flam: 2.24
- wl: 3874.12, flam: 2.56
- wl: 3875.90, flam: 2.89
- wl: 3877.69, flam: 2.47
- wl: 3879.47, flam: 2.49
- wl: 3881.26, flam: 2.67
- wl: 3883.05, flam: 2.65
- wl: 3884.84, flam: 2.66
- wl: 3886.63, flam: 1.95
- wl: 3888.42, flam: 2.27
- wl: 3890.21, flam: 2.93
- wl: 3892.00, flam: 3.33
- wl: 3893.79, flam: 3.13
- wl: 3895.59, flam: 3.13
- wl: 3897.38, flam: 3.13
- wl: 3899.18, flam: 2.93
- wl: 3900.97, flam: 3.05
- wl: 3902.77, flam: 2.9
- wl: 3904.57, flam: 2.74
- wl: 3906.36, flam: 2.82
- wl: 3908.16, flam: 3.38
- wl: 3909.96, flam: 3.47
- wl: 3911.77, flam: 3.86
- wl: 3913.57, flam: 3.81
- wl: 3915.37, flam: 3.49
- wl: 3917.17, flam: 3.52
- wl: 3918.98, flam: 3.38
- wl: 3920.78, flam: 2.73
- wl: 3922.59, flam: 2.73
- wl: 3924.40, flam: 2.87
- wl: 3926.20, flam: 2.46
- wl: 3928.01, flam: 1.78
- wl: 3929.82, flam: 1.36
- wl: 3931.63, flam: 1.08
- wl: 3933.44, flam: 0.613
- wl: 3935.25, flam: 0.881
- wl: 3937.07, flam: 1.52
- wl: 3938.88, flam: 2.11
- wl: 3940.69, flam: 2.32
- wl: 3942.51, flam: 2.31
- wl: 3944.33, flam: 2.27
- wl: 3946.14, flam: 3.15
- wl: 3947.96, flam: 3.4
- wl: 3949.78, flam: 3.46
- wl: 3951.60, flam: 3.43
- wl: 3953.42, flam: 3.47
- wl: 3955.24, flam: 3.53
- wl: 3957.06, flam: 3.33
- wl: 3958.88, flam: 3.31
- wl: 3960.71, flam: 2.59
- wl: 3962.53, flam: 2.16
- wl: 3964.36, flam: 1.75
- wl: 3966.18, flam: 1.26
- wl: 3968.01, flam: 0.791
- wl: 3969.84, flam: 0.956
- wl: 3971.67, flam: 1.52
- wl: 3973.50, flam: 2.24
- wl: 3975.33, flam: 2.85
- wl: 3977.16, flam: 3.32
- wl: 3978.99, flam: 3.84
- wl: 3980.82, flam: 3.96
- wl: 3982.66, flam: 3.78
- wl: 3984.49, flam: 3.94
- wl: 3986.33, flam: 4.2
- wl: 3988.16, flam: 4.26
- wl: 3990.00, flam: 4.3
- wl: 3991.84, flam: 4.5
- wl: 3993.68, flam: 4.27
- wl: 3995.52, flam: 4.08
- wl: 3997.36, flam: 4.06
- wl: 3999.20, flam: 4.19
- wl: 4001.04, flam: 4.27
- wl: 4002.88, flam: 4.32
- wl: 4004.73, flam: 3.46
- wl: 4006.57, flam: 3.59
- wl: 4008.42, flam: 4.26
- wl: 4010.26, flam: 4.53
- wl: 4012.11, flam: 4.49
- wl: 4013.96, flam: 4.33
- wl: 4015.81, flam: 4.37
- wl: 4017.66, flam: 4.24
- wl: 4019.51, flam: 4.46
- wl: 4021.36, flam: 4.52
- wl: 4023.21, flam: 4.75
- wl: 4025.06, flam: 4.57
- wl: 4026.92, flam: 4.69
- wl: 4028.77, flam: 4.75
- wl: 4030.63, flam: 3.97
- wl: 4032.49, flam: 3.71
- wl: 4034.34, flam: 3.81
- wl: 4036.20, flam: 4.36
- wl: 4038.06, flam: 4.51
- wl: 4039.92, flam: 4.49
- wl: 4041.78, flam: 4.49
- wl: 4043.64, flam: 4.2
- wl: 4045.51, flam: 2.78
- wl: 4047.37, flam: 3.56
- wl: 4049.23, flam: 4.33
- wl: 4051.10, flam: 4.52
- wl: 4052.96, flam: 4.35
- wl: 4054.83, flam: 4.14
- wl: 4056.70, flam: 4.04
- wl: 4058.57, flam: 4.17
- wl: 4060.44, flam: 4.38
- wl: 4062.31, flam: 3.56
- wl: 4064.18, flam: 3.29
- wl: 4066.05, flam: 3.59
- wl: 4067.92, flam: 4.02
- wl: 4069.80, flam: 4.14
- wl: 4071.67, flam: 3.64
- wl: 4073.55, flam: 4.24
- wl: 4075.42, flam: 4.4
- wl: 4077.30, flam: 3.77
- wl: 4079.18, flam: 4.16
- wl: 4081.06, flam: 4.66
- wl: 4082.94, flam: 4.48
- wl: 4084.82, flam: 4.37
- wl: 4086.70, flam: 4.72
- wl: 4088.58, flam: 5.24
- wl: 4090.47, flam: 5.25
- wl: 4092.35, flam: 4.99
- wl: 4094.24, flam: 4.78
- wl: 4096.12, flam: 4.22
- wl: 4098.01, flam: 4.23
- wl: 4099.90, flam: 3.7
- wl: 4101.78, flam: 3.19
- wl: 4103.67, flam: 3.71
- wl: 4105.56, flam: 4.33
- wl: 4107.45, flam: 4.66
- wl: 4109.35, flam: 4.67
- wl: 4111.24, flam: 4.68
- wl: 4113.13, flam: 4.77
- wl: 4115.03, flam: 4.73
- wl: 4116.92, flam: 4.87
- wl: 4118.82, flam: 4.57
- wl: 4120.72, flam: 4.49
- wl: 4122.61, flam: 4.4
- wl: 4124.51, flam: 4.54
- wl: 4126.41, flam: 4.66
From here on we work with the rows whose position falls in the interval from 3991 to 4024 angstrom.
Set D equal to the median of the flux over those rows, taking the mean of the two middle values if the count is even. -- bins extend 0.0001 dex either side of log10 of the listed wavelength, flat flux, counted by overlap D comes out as 4.3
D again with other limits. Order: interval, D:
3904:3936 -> 2.8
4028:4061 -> 4.3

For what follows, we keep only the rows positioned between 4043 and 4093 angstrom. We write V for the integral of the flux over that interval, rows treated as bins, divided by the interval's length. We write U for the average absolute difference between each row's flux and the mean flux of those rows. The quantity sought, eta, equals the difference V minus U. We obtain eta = 3.8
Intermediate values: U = 0.4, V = 4.2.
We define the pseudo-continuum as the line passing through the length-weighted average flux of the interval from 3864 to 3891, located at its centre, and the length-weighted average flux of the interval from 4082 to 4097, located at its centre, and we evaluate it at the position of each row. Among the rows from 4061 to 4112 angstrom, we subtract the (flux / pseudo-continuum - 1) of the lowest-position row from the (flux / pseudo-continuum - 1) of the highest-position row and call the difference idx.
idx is 0.15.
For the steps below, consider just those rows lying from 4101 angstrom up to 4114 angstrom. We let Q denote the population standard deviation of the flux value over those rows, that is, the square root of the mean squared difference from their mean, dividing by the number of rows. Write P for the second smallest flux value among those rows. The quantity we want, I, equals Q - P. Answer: -3.1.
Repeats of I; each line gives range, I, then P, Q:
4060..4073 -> -3.2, 3.56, 0.4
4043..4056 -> -3.0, 3.56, 0.6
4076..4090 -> -3.7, 4.16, 0.4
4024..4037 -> -3.4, 3.81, 0.4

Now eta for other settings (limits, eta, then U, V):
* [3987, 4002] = 4.1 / 0.1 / 4.2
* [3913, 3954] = 1.7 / 0.8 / 2.5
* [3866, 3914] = 2.5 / 0.3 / 2.9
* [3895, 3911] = 2.9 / 0.2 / 3.1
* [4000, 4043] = 4.0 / 0.3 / 4.3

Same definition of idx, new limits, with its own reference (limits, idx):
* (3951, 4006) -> -0.13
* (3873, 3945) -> -0.29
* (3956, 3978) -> -0.06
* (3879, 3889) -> -0.11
